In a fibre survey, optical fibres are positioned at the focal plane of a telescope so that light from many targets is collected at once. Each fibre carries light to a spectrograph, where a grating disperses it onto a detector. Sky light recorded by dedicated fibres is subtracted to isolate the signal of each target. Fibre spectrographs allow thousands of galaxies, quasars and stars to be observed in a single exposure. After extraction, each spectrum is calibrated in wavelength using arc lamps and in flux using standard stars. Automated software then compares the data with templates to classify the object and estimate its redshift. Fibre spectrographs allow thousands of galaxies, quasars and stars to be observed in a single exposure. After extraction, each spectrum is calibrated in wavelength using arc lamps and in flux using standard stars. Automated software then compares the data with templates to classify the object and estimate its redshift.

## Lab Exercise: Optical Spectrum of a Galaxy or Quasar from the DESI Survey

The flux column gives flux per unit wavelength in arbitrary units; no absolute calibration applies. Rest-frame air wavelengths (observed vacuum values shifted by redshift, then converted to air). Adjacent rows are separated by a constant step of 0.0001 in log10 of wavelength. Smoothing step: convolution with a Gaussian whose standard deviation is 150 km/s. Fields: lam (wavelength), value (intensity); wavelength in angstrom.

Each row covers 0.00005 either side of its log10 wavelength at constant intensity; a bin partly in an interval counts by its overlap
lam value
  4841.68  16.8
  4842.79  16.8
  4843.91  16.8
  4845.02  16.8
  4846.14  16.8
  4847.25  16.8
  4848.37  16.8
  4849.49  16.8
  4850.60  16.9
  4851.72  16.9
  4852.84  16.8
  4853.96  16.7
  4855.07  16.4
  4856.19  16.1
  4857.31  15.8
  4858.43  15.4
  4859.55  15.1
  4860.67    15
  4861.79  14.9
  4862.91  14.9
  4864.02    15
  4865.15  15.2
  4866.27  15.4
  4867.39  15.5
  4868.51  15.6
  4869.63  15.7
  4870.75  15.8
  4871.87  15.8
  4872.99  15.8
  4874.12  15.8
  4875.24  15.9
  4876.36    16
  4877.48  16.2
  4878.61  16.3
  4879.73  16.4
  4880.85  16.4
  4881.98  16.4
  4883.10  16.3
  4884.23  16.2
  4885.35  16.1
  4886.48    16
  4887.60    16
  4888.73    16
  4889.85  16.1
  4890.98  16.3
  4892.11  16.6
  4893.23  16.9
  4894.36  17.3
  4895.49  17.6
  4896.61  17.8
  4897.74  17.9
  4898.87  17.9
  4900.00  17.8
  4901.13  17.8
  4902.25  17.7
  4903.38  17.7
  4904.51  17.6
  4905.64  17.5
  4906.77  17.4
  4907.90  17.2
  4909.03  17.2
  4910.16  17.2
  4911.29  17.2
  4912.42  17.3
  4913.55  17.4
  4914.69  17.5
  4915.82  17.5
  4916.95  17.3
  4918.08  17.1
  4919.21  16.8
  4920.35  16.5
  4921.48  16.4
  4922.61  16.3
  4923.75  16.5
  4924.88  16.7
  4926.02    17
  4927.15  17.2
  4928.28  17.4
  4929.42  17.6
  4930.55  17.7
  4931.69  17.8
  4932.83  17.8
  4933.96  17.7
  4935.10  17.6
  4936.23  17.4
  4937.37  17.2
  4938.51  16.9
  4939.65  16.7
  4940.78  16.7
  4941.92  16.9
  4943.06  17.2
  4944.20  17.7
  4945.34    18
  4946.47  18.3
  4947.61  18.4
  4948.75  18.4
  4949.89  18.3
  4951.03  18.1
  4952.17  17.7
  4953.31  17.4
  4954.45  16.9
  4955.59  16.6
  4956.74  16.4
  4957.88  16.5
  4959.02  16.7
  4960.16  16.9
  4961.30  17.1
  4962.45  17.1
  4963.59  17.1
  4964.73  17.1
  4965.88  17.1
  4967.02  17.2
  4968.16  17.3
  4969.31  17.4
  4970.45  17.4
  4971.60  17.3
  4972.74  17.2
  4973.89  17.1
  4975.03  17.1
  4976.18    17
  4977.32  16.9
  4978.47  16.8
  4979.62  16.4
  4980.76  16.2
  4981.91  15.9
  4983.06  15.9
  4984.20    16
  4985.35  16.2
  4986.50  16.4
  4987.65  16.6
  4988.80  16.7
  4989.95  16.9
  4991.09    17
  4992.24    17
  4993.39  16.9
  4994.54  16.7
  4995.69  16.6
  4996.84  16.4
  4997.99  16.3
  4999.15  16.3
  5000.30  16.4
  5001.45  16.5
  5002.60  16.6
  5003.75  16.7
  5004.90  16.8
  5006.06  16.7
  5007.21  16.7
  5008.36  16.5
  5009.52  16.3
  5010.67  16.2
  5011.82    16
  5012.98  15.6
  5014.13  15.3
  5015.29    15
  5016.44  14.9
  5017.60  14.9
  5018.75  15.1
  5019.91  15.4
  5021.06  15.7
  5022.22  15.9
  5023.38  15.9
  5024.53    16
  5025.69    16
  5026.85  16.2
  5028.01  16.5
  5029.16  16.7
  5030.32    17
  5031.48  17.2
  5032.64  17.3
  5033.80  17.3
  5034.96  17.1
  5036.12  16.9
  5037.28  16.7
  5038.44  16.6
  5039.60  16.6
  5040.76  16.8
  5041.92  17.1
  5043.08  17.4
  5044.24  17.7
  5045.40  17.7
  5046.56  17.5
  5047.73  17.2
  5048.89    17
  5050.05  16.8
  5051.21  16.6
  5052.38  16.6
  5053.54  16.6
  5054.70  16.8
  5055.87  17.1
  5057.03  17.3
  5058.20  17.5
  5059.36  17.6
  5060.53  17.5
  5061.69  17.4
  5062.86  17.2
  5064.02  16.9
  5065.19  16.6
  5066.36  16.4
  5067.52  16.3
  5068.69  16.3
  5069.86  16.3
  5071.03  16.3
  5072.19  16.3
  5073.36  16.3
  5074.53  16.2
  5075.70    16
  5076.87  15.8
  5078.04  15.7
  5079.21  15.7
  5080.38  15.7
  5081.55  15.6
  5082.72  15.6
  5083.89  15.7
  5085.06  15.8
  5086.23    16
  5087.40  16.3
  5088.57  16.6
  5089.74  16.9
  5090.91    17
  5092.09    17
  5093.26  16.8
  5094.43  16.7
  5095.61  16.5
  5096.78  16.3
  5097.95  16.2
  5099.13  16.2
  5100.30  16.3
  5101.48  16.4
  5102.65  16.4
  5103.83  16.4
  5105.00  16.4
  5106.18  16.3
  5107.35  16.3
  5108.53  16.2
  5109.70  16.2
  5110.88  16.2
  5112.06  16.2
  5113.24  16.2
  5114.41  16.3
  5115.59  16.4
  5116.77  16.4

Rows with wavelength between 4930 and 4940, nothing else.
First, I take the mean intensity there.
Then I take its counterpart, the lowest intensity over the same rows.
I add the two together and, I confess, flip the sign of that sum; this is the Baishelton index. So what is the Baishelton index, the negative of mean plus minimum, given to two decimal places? -34.12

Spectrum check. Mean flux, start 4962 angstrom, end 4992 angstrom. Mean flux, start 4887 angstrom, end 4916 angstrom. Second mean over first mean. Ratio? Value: 1.025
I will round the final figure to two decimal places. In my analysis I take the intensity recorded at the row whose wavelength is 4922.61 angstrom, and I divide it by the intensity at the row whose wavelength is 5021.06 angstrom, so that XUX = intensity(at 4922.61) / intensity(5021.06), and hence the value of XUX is 1.04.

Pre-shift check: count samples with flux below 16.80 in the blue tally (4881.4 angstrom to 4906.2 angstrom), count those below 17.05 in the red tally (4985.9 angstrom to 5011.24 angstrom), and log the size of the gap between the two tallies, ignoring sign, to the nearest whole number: 12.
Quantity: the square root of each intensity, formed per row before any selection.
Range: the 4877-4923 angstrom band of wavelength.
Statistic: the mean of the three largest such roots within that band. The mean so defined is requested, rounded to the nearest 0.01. 4.23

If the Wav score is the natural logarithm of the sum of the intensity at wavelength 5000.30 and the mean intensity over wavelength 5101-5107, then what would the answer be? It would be 3.49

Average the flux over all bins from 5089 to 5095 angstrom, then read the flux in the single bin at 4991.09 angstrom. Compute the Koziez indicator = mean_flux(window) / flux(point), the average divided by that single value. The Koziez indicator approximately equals 0.99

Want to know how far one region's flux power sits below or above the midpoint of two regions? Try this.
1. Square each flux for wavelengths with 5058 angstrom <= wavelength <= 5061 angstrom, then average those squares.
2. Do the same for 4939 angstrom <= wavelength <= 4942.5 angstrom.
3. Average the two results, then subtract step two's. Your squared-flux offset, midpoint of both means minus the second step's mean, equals 13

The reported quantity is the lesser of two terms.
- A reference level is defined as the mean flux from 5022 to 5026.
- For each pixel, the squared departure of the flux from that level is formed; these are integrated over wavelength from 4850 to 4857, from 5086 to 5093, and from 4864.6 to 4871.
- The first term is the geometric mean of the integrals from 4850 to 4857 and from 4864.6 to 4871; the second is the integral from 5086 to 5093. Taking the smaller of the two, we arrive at 2.3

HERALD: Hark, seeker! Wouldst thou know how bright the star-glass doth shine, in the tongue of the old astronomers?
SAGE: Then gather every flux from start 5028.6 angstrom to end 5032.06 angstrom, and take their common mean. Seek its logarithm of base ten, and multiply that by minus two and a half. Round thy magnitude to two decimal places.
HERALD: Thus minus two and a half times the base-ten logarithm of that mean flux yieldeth -3.07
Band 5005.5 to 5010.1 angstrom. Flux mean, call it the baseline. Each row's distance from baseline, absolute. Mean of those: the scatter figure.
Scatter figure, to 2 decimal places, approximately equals 0.15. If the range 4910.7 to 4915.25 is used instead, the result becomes 0.10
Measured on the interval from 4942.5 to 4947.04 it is 0.35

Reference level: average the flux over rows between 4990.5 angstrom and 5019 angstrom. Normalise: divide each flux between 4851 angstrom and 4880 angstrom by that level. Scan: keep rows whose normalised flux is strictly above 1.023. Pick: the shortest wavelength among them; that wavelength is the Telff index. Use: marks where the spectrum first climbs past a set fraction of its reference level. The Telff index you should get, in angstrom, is 4851.72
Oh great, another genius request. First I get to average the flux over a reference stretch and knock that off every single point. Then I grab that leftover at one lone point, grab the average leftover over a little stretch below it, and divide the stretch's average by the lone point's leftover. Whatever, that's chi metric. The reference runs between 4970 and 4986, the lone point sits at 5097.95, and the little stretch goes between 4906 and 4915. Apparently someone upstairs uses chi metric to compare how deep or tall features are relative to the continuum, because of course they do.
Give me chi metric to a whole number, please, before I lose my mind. -1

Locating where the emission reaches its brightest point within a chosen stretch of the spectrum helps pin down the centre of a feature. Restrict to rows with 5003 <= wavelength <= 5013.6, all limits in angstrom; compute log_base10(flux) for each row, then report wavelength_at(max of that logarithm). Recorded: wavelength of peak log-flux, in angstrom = 5004.90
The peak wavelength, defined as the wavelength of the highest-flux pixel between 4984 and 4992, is 4991.09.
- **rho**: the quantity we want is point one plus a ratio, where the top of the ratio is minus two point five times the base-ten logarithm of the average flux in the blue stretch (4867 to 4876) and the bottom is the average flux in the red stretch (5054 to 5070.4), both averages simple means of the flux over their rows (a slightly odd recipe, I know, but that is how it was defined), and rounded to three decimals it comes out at -0.077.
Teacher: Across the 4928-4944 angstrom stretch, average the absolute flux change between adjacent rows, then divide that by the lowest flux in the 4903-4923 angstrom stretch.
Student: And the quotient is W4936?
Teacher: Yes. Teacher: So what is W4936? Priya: 0.0094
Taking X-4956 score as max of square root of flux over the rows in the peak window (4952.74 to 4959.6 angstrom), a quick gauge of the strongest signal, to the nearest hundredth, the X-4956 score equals 4.17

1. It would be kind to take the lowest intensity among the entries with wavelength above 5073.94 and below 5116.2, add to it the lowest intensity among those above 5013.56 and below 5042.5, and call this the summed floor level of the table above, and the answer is 30.5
